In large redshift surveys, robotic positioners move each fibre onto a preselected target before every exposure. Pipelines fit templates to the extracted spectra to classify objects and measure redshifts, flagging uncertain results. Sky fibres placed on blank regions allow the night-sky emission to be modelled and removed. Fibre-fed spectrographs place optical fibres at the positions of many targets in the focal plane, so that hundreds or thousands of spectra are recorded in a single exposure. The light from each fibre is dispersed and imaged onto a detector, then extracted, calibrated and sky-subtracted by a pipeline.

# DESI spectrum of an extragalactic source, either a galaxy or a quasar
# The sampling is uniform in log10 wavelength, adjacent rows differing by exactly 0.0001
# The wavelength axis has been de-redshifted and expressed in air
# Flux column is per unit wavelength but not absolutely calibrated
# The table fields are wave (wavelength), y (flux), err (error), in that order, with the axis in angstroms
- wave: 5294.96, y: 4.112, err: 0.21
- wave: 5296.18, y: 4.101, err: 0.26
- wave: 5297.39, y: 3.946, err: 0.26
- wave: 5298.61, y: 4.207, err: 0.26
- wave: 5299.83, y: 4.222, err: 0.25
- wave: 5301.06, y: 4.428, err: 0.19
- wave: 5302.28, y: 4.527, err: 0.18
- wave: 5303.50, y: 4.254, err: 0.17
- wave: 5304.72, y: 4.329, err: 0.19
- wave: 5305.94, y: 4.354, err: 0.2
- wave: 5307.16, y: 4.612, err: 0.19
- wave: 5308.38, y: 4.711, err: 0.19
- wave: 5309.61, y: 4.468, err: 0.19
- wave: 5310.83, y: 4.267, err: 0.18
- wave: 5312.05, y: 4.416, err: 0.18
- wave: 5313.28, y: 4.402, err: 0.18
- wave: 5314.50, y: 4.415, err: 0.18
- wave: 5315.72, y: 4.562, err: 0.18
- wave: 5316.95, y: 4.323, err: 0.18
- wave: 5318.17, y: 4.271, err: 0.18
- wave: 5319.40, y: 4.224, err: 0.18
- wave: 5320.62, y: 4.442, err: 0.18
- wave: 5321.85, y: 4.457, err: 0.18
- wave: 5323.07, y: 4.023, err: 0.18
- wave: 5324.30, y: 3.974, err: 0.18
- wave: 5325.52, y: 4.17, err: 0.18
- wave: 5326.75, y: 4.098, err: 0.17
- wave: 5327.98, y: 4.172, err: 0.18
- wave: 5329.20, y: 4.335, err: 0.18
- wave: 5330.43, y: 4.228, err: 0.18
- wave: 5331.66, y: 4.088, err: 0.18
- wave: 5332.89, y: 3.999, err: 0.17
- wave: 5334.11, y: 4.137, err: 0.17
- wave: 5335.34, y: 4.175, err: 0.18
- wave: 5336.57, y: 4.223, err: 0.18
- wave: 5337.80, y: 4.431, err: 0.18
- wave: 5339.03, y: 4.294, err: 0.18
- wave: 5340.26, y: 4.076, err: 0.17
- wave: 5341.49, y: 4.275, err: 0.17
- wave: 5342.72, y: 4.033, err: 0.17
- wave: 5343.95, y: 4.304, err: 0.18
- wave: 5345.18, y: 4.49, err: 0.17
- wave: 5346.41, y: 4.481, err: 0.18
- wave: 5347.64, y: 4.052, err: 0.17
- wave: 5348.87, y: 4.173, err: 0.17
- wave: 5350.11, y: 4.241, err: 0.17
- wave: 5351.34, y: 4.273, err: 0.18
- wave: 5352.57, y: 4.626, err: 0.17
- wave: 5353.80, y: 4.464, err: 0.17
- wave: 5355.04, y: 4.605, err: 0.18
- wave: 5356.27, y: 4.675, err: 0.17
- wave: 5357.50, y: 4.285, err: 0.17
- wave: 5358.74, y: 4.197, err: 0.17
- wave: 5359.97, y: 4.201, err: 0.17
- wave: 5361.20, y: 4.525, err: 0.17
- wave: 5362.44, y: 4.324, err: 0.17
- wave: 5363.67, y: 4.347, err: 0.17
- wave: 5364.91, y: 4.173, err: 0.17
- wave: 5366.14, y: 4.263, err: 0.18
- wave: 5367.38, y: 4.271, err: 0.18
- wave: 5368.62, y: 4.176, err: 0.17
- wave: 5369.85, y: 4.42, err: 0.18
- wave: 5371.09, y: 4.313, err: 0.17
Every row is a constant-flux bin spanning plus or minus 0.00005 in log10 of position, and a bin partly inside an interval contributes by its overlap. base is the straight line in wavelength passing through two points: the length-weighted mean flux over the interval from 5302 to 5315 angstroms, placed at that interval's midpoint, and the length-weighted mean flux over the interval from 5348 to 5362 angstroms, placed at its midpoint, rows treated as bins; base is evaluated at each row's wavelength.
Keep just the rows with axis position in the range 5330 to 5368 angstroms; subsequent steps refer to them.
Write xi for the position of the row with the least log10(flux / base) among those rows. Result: 5332.89 angstroms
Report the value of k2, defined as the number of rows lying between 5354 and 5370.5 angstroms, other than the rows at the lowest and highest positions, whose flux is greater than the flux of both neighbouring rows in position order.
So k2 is 4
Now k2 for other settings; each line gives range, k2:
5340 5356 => 3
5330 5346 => 2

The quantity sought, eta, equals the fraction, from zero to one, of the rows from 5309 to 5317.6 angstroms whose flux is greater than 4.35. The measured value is 0.7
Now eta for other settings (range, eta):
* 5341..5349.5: 0.3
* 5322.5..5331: 0.0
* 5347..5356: 0.4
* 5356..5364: 0.3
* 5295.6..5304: 0.3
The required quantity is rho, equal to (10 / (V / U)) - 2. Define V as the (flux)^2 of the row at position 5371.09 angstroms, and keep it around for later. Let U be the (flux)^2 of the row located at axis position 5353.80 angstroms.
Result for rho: 8.71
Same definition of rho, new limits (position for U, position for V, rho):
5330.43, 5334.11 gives 8.44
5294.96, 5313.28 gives 6.73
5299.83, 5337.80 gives 7.08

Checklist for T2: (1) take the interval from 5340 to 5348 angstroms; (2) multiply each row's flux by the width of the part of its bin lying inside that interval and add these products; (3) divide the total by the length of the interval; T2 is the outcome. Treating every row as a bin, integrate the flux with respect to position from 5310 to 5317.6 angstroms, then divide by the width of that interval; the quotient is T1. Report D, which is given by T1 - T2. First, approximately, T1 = 4.40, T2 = 4.26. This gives 0.14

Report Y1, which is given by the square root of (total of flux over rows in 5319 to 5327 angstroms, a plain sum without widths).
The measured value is 5.4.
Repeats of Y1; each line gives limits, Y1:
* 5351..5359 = 5.6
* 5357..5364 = 5.1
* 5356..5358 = 3.0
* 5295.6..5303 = 5.0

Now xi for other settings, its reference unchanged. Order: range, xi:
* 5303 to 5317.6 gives 5303.50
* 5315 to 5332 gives 5324.30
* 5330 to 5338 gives 5332.89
